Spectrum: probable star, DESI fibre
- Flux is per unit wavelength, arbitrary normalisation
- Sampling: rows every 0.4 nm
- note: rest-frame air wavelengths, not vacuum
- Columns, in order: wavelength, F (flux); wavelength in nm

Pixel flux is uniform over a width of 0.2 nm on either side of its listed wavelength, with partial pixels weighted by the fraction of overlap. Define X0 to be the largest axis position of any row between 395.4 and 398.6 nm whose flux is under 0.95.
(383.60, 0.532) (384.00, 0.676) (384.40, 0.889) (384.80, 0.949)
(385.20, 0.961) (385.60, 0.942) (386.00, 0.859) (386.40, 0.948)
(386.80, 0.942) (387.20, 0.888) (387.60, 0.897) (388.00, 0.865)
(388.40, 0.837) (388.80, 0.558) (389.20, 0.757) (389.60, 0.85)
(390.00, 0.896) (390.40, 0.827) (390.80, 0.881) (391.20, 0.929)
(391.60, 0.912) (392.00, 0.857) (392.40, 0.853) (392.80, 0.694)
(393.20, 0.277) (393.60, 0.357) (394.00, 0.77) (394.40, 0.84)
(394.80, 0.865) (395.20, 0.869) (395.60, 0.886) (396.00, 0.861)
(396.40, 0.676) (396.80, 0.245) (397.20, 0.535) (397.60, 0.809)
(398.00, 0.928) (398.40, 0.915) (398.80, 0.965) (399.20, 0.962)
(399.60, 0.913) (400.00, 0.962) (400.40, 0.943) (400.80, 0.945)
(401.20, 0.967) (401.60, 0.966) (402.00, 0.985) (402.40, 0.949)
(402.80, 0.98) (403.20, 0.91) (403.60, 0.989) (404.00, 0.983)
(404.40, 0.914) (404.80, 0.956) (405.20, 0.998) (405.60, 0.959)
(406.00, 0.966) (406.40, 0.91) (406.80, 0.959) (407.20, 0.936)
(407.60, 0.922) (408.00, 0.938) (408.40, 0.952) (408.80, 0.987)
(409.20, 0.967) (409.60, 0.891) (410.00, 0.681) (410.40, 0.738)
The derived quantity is 398.40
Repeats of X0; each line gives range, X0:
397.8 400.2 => 399.60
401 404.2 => 403.20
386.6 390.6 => 390.40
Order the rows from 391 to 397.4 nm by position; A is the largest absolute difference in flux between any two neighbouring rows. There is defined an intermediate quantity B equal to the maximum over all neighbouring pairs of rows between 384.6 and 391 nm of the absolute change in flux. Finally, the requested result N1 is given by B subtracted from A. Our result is 0.15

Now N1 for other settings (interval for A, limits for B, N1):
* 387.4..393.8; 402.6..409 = 0.34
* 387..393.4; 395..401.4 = -0.01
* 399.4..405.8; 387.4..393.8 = -0.34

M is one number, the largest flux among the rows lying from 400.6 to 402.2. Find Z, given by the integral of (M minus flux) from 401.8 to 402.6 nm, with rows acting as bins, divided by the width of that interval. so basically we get 0.018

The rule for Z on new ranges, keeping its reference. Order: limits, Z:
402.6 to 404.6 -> 0.030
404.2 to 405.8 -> 0.028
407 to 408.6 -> 0.048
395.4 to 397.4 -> 0.344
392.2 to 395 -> 0.320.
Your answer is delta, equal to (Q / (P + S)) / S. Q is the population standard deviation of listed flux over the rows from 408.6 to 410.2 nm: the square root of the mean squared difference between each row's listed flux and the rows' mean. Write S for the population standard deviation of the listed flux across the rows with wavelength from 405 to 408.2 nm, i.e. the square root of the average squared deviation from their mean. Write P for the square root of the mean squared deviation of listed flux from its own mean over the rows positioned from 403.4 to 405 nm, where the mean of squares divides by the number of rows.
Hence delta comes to 84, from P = 0.030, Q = 0.121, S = 0.026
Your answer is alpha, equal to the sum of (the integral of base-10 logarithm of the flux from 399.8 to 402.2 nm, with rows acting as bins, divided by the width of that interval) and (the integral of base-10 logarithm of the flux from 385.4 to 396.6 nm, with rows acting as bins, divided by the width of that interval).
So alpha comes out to -0.12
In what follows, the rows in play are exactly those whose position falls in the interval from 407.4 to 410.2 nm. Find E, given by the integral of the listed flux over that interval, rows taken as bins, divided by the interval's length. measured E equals 0.905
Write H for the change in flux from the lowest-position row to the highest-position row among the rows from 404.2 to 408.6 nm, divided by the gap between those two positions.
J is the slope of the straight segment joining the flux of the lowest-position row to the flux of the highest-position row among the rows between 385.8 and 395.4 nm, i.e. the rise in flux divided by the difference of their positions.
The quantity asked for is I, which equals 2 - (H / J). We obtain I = -7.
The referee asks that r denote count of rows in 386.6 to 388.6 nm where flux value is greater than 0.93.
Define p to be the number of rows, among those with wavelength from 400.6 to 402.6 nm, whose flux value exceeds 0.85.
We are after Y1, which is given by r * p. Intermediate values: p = 5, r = 1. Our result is 5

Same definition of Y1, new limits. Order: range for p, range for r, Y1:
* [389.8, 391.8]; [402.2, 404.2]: 16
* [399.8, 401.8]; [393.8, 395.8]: 0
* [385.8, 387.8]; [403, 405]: 15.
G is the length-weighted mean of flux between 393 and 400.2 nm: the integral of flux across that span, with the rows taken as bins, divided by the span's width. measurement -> 0.76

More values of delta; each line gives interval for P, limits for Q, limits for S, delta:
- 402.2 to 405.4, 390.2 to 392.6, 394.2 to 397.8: 1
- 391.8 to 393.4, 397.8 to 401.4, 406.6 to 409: 4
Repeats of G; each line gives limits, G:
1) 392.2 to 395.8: 0.71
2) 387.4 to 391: 0.82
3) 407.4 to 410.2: 0.91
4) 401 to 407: 0.96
